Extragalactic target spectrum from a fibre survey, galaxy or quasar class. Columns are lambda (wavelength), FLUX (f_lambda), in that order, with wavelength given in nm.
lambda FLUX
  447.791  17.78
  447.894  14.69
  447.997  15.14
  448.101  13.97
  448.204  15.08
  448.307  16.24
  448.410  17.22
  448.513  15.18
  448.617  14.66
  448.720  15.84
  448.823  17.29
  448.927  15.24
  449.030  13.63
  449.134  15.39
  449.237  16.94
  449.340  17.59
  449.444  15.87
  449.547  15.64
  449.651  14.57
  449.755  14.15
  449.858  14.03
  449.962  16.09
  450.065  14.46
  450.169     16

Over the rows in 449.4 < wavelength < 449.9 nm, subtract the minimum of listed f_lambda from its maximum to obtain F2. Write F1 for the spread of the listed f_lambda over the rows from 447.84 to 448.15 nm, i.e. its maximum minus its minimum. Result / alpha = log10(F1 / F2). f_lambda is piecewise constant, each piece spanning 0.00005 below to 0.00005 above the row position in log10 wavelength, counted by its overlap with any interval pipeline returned -0.20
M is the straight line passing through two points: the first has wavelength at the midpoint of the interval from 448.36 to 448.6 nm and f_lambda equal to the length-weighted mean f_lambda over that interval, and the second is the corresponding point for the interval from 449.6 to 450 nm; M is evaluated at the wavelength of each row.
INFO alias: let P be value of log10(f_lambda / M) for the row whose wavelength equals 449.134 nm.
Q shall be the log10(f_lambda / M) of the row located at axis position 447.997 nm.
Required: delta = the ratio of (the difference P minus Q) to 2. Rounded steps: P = 0.00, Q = -0.0350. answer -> 0.019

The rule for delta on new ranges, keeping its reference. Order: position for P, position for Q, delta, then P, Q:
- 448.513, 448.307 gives -0.012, -0.02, 0.0035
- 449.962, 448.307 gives 0.021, 0.05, 0.0035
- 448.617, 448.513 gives -0.006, -0.03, -0.0203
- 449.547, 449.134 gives 0.009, 0.02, 0.0025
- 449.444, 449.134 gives 0.011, 0.02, 0.0025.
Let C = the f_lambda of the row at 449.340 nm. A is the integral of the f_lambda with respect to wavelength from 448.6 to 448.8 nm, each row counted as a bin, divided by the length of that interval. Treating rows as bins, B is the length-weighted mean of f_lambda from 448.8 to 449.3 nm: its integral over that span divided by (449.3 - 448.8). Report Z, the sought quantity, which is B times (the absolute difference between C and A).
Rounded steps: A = 15.7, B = 15.7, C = 17.59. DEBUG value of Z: 30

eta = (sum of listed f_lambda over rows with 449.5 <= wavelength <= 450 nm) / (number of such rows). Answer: 14.9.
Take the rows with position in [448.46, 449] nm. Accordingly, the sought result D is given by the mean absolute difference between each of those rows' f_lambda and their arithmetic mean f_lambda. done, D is 0.7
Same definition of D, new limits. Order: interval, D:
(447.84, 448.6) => 0.8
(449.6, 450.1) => 0.6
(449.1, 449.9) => 1.0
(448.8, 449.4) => 1.3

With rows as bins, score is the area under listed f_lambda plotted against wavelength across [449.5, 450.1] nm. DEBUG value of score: 8.9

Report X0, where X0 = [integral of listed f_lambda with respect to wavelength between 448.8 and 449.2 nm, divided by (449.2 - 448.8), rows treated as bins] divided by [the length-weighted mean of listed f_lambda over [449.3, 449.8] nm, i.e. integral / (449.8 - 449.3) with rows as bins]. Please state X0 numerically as 0.99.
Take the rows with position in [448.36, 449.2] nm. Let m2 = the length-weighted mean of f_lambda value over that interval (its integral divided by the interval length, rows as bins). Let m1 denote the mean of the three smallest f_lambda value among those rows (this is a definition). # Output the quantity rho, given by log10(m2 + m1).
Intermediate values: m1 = 14.5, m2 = 15.6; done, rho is 1.48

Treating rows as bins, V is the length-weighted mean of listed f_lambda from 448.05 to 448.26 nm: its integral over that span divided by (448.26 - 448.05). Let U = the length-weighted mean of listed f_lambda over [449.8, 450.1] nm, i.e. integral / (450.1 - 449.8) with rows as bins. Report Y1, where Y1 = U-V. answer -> 0.3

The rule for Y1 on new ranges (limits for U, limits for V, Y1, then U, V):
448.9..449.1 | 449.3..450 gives -0.9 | 14.4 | 15.4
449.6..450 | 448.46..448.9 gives -1.1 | 14.7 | 15.7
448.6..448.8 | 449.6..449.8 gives 1.4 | 15.7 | 14.3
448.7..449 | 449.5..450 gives 1.1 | 16.0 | 14.8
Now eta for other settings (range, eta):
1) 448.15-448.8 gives 15.7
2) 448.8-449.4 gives 16.0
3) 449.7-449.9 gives 14.1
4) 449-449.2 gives 14.5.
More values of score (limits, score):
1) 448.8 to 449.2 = 6.1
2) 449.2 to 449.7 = 8.1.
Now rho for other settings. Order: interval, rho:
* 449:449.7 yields 1.48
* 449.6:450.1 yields 1.46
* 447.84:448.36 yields 1.47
